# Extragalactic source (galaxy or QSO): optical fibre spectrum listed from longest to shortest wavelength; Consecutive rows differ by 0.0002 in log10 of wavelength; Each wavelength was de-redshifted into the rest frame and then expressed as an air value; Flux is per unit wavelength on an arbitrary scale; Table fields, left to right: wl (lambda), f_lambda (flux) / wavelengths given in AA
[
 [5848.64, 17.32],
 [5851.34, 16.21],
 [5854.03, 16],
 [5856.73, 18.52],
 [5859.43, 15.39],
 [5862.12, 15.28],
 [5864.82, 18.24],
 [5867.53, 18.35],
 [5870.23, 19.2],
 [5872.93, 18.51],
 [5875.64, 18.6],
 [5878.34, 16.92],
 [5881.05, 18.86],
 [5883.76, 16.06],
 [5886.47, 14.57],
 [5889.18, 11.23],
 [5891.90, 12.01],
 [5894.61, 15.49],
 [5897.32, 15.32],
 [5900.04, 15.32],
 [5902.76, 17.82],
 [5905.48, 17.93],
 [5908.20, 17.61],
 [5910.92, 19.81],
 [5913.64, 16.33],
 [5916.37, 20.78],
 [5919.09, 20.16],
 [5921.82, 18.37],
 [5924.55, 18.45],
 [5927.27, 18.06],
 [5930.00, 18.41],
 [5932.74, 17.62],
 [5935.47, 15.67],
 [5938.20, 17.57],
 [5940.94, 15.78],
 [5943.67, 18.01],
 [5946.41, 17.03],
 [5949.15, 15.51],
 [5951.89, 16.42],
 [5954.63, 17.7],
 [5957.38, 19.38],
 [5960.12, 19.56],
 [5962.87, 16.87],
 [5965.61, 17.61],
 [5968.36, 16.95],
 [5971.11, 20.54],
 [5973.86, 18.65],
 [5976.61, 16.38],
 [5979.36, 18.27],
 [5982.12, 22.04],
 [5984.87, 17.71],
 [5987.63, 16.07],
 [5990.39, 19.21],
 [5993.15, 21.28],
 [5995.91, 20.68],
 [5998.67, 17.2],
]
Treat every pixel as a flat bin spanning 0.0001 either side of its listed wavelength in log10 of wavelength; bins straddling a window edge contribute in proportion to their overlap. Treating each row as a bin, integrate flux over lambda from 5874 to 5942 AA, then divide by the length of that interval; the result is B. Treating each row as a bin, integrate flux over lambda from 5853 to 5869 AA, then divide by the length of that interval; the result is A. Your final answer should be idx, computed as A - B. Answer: 0.0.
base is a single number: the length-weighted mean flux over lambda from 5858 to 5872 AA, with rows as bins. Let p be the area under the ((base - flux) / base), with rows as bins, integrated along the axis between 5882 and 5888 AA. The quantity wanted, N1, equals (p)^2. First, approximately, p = 0.7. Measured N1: 0.4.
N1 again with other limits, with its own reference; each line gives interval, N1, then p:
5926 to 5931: 0.1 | -0.3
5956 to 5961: 0.4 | -0.6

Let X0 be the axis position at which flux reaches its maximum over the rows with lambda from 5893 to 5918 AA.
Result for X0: 5916.37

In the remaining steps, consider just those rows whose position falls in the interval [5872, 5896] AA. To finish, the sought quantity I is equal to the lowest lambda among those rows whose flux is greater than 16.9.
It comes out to 5872.93 AA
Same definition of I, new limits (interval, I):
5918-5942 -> 5919.09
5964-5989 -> 5965.61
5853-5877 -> 5856.73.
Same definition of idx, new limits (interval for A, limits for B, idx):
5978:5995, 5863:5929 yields 1.9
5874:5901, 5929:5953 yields -1.4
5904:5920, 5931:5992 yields 1.0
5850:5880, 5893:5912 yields 0.5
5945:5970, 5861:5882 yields -0.5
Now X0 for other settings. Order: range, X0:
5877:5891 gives 5881.05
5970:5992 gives 5982.12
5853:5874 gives 5870.23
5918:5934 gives 5919.09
